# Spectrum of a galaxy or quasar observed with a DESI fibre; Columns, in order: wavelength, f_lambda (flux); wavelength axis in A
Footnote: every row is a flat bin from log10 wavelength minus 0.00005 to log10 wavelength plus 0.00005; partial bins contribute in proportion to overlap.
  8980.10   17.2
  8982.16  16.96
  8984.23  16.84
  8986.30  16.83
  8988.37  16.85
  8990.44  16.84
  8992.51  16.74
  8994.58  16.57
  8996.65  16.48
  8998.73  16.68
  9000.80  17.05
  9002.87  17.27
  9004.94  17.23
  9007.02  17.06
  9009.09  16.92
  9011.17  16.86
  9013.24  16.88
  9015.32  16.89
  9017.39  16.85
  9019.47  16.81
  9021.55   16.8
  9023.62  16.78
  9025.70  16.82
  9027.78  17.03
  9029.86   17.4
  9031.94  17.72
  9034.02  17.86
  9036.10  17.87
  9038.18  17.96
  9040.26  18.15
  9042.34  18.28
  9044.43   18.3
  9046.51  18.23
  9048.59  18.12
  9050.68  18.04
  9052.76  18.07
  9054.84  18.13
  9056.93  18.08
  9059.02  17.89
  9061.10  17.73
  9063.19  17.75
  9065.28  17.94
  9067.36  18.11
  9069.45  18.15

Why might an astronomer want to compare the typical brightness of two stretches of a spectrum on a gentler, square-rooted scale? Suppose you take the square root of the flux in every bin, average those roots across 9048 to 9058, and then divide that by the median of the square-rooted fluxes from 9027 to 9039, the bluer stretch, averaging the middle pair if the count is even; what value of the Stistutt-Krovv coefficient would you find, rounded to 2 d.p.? 1.01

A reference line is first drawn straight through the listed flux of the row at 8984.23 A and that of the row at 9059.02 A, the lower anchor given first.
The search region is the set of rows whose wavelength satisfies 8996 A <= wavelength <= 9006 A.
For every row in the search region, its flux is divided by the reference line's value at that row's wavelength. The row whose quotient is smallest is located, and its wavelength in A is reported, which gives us 8996.65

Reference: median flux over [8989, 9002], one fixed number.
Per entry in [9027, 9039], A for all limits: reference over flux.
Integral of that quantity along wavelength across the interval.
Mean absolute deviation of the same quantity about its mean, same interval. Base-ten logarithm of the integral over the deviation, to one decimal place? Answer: 2.9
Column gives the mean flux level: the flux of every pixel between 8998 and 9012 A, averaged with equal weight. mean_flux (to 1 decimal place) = 17.0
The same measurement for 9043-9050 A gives 18.2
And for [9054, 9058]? 18.1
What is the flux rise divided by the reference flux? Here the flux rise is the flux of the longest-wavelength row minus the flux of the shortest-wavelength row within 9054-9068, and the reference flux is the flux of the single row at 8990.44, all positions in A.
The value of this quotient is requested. 0.00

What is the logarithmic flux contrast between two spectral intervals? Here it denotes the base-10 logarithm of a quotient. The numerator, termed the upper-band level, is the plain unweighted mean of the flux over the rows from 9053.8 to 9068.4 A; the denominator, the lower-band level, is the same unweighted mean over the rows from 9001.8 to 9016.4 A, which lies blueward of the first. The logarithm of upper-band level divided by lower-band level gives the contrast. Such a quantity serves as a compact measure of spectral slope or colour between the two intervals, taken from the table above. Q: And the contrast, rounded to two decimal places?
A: 0.02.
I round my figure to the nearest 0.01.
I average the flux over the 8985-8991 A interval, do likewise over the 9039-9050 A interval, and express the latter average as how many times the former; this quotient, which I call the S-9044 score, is 1.08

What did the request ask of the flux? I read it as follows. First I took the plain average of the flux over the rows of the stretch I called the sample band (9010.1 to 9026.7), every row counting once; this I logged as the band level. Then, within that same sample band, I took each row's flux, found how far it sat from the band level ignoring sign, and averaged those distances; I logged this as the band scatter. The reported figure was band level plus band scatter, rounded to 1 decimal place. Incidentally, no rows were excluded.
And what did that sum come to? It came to 16.9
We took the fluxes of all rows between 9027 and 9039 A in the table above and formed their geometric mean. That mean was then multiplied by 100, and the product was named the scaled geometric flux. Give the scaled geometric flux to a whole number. 1764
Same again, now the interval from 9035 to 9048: 1813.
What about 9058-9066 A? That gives 1783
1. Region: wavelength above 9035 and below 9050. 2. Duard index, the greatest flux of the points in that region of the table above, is 18.3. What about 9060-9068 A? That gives 18.11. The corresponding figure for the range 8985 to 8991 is 16.85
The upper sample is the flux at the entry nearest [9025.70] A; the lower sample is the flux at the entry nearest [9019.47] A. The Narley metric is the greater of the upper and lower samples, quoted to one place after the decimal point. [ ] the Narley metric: 16.8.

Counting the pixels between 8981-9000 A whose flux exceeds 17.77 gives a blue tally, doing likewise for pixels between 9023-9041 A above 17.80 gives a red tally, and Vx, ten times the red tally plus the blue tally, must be 40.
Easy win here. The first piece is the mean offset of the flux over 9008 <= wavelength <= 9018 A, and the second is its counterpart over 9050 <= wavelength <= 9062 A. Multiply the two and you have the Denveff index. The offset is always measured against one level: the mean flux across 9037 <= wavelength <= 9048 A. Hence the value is 0.25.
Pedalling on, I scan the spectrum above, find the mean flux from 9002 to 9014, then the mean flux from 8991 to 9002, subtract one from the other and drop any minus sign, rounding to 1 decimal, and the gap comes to 0.3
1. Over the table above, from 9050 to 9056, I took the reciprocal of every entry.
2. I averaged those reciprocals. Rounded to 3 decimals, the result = 0.055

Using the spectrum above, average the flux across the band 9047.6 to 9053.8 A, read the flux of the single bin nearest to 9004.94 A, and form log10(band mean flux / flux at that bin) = 0.021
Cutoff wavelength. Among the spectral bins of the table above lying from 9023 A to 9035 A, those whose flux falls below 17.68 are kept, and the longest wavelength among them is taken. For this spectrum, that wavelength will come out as 9029.86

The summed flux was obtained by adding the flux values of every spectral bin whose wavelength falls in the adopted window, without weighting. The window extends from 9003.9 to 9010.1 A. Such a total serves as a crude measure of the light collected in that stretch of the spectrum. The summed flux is 51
